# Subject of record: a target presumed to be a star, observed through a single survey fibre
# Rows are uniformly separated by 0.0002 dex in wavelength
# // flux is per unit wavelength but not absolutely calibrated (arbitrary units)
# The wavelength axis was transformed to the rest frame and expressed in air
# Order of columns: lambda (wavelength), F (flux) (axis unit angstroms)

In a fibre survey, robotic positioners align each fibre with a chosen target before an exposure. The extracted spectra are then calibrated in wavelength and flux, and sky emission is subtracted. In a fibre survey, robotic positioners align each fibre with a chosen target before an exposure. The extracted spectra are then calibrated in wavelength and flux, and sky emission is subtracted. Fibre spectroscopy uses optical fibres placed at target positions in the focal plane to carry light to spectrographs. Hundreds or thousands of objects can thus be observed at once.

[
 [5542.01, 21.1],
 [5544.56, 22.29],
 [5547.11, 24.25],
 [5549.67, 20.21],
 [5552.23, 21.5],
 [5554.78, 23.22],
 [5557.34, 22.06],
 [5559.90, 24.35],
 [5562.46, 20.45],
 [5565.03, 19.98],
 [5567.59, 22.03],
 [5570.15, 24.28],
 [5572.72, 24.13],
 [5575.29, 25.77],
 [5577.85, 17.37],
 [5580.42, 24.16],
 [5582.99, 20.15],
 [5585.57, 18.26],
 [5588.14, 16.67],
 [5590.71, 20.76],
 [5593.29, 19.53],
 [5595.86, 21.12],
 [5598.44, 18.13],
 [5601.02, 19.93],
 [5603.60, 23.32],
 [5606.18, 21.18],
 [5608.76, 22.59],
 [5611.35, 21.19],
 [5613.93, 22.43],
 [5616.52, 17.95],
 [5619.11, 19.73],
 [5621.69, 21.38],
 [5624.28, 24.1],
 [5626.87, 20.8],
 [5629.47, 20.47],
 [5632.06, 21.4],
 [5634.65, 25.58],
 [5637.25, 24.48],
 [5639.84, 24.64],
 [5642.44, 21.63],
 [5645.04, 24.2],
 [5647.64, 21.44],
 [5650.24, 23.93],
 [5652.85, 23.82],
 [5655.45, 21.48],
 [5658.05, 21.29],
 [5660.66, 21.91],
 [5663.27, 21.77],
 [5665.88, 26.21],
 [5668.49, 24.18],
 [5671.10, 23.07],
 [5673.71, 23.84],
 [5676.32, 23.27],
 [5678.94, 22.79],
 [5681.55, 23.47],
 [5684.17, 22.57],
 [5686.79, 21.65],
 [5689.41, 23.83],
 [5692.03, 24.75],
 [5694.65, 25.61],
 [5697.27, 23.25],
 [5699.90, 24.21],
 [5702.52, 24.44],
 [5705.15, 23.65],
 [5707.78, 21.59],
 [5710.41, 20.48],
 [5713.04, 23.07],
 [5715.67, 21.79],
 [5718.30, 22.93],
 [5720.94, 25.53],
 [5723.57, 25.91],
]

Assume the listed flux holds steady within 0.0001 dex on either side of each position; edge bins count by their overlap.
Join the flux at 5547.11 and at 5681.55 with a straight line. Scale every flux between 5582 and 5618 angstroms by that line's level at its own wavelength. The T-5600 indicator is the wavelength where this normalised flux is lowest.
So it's 5588.14 angstroms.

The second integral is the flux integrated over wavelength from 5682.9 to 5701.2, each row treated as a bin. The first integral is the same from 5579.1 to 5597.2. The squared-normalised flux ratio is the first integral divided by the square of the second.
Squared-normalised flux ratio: 0.0019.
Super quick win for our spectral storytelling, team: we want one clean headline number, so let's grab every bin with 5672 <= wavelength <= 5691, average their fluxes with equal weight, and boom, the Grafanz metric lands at 23.1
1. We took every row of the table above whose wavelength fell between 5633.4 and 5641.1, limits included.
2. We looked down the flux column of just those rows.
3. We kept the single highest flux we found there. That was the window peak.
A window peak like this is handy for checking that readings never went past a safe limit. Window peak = 25.58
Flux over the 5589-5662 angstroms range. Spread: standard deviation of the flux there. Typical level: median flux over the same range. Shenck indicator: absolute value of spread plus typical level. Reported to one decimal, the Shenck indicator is 23.3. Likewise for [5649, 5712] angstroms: 24.8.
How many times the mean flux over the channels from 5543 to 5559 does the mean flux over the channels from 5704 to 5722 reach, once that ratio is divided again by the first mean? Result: 0.046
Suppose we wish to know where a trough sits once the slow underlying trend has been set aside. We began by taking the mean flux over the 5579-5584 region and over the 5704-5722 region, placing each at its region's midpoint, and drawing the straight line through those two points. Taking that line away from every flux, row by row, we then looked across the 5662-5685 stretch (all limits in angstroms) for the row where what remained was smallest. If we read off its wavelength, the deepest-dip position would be 5663.27 angstroms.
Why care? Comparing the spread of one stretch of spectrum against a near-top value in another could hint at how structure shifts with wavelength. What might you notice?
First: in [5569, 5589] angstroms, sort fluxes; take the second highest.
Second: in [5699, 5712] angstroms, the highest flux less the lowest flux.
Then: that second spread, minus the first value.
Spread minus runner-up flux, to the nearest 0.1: -20.3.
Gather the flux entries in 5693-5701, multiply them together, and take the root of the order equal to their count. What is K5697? 24.3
